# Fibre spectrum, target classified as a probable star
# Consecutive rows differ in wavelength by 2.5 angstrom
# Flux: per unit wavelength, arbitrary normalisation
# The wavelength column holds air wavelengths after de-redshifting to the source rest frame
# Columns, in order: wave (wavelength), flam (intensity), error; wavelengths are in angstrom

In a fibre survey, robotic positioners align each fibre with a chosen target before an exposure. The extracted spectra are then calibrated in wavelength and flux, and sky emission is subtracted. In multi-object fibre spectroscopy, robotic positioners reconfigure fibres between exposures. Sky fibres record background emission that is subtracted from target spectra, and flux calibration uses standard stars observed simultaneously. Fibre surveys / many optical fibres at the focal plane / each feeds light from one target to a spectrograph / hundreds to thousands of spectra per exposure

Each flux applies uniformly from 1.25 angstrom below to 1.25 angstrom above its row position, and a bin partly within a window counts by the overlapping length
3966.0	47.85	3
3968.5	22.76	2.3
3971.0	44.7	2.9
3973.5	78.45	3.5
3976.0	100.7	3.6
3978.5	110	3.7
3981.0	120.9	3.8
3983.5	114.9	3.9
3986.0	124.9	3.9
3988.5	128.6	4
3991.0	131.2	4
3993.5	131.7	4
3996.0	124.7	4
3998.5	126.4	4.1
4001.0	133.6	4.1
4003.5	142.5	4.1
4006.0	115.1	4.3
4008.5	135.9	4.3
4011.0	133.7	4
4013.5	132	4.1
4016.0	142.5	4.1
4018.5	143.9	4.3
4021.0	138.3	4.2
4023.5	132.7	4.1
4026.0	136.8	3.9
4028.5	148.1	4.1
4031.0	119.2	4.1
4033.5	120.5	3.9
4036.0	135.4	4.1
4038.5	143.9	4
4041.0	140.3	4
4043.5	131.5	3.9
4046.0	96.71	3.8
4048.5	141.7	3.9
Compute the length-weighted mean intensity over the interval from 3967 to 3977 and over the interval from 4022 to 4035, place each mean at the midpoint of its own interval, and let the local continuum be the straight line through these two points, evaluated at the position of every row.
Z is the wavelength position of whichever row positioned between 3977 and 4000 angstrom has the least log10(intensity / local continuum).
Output 3998.5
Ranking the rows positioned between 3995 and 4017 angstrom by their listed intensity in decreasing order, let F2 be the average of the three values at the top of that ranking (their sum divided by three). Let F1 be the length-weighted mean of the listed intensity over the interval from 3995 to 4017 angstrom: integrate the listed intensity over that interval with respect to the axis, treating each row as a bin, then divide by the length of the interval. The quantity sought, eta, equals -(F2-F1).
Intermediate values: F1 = 132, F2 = 140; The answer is -8.5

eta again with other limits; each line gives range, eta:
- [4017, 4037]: -9.0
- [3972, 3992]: -15.6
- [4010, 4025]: -4.3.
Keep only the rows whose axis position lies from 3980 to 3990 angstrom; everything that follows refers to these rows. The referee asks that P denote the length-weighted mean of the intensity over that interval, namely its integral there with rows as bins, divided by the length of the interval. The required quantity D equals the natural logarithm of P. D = 4.81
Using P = 123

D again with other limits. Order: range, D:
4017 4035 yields 4.90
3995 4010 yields 4.87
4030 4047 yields 4.85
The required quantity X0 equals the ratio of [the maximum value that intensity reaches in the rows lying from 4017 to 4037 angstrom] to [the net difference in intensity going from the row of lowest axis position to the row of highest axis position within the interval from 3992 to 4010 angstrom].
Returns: 35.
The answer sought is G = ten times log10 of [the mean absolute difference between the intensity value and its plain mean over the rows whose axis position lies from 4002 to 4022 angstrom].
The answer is 8.1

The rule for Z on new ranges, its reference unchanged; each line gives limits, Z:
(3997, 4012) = 4006.0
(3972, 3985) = 3973.5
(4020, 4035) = 4033.5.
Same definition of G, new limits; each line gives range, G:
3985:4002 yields 4.7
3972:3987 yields 11.0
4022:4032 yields 9.2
